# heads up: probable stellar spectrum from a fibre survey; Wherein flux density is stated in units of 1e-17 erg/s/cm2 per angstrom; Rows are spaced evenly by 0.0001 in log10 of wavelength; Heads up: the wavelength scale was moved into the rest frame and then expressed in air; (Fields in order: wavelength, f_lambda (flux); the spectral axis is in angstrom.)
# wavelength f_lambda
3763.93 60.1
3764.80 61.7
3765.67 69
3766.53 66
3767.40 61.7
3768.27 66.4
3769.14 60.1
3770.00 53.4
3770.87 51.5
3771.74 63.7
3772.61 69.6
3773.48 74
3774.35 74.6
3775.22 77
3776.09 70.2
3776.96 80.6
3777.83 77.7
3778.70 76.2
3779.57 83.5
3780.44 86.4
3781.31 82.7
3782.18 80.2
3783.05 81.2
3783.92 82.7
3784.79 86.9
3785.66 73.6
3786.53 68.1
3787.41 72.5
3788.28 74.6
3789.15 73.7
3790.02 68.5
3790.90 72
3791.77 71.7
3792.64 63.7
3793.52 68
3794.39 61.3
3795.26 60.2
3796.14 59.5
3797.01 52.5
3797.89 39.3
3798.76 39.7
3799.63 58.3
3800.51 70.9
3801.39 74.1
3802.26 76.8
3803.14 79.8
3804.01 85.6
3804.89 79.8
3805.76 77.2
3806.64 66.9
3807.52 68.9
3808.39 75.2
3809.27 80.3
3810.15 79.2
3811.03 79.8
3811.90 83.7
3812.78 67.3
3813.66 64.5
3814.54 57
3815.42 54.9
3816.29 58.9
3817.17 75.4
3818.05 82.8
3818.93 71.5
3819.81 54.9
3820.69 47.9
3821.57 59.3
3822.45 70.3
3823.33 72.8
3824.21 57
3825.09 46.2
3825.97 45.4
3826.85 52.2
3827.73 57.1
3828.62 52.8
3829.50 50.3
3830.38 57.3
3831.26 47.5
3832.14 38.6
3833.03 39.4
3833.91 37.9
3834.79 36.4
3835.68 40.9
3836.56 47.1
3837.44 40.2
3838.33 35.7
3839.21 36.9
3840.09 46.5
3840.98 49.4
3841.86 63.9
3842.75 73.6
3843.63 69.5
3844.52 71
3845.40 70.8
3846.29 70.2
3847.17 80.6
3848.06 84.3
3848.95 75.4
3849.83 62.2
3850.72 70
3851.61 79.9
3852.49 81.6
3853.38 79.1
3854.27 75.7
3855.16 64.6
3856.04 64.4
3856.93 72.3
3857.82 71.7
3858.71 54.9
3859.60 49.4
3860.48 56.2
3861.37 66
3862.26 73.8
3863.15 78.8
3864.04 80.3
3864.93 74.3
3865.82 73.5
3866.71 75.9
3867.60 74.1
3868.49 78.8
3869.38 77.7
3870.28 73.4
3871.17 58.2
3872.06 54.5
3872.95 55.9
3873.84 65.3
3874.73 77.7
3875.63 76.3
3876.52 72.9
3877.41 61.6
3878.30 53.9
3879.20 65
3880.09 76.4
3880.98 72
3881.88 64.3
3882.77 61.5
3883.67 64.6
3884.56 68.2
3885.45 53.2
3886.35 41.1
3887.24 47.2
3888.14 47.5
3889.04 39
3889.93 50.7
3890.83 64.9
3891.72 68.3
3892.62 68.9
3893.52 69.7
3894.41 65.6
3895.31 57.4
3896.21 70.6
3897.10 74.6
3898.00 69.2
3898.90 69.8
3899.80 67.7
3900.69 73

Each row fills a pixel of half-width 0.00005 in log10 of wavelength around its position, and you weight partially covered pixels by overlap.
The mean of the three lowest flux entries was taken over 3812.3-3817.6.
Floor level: 57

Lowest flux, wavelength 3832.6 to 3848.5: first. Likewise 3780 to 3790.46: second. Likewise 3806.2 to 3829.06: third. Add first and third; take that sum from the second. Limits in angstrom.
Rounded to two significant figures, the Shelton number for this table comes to -13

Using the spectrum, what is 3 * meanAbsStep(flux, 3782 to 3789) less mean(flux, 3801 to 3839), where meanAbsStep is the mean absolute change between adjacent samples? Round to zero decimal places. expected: -47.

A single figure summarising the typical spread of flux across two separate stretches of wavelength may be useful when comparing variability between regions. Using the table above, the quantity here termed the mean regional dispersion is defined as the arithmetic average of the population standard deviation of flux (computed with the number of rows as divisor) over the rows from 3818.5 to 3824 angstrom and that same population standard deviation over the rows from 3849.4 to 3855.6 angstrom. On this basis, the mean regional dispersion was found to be 8.3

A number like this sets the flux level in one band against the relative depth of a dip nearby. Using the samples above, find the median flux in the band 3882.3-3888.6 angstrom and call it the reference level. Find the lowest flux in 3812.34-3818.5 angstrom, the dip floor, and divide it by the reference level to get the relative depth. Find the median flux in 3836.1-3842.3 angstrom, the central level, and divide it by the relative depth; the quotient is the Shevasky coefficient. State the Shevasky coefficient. 45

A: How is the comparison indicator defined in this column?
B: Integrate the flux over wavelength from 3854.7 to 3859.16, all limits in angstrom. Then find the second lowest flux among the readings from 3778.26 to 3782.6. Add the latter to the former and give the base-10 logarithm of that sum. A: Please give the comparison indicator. 2.57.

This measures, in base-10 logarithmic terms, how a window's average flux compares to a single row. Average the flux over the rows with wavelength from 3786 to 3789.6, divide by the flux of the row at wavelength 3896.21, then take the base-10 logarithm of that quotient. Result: 0.01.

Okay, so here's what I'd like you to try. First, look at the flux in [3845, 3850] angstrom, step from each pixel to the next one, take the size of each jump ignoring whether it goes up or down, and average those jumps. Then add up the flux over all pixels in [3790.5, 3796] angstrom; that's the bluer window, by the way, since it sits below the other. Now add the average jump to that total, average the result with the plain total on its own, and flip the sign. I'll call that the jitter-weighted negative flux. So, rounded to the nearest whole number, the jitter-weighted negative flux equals -401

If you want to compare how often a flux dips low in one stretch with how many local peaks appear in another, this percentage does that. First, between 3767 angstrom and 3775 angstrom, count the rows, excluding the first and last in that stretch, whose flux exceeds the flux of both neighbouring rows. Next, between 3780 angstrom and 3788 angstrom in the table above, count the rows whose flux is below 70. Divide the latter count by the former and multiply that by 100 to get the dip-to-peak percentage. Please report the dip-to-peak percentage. 100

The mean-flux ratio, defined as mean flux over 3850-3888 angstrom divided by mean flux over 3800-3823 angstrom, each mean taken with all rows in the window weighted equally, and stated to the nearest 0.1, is 1.0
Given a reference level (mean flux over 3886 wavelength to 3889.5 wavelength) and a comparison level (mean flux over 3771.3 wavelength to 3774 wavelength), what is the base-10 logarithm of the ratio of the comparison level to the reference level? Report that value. 0.20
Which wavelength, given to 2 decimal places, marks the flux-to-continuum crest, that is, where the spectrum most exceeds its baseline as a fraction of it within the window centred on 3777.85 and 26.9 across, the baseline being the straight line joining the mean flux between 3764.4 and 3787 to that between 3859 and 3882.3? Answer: 3784.79 angstrom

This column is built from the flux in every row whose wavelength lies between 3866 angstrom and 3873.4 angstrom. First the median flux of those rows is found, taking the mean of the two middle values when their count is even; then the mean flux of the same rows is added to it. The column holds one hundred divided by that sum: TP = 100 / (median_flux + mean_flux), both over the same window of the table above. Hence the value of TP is 0.70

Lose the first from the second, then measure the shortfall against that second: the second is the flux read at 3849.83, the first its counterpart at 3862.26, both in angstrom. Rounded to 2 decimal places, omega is -0.19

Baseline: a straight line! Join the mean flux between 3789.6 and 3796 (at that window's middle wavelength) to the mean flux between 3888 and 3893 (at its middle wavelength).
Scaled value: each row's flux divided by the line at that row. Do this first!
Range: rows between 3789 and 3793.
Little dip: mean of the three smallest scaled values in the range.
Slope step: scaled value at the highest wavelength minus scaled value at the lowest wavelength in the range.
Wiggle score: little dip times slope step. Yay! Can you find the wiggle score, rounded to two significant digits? -0.15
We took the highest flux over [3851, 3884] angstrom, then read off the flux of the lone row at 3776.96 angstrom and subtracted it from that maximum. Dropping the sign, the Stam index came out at 1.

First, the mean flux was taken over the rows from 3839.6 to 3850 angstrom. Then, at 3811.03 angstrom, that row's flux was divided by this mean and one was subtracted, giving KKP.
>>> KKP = 0.17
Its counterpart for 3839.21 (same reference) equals -0.46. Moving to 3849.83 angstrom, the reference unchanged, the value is -0.09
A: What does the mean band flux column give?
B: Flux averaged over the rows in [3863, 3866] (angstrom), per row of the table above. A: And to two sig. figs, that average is 77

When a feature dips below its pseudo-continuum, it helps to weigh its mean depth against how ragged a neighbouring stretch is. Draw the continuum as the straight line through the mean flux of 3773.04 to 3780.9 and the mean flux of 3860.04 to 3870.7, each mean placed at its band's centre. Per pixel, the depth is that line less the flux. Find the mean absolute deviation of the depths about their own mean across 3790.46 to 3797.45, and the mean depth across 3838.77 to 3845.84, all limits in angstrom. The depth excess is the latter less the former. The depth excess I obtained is 9.3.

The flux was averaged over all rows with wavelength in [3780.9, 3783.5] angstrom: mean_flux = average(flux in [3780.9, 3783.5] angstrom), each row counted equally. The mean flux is 81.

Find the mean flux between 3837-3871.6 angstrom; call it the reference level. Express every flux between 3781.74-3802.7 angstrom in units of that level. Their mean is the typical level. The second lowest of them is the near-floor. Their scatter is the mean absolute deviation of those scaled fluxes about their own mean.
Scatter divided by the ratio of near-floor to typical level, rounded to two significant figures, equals 0.23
